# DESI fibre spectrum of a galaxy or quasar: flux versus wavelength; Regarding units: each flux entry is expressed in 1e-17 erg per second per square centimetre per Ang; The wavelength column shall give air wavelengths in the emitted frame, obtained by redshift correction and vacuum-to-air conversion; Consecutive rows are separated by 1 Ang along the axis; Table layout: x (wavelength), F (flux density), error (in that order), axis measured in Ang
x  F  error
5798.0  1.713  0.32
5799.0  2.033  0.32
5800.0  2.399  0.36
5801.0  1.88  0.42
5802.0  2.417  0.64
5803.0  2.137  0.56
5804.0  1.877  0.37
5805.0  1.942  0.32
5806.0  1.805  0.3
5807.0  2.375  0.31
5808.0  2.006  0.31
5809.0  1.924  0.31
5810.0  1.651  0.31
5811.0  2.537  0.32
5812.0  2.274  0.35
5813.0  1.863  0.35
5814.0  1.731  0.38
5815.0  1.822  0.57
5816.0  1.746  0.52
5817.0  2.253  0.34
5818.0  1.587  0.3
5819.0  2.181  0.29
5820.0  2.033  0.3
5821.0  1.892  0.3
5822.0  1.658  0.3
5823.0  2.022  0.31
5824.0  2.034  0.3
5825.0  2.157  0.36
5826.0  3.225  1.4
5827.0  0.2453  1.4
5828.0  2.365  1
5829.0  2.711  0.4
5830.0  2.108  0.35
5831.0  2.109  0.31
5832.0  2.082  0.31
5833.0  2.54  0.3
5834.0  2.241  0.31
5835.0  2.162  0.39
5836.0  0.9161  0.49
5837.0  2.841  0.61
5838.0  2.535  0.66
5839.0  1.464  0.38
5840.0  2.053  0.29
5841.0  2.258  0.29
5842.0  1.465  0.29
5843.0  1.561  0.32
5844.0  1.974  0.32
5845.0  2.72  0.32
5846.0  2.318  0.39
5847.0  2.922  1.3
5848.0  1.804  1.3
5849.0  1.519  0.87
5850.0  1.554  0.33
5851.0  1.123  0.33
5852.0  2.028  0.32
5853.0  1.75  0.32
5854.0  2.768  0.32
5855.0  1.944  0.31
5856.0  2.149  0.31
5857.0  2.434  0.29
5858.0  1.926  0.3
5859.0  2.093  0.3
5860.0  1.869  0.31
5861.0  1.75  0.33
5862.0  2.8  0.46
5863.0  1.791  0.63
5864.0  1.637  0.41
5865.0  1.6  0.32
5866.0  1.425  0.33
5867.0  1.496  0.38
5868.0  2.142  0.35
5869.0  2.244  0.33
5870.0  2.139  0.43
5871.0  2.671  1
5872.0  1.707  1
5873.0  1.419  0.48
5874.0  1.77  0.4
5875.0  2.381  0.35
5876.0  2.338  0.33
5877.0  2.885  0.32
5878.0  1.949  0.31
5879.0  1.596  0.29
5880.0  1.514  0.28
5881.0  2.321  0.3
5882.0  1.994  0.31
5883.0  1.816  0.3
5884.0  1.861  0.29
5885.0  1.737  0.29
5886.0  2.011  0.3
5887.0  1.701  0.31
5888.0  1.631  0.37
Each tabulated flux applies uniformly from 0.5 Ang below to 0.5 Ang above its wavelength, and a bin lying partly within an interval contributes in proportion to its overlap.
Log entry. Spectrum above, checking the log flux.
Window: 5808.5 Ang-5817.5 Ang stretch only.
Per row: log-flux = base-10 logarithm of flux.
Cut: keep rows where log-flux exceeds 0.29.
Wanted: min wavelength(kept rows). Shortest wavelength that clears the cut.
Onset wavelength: 5811.0 Ang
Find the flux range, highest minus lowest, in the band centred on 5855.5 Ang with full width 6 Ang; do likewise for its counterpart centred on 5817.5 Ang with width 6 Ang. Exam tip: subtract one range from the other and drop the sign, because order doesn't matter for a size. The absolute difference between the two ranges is 0.35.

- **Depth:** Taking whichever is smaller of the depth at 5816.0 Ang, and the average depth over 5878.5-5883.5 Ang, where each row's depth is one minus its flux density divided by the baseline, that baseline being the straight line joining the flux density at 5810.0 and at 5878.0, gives 0.0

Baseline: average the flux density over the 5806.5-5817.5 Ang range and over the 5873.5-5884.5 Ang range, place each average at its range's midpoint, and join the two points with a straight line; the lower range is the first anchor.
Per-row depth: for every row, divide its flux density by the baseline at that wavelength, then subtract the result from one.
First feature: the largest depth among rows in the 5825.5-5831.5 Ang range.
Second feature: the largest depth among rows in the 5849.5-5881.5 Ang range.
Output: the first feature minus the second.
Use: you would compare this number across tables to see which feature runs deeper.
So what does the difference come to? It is 0.4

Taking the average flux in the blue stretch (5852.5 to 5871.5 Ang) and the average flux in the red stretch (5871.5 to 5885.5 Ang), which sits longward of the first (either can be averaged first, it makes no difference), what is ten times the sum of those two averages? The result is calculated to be 39.8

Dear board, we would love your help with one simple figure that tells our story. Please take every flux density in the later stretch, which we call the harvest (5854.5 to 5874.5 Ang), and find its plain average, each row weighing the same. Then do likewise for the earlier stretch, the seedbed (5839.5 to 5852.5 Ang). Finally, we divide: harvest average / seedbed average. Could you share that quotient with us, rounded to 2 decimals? 1.00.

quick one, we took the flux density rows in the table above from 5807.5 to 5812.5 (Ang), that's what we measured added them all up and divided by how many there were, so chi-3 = 2.08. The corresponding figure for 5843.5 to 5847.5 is 2.48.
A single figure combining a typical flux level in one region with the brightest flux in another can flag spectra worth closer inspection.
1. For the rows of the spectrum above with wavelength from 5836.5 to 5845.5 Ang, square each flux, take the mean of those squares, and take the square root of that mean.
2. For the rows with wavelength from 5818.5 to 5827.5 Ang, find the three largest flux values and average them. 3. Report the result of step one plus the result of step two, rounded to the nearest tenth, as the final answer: 4.7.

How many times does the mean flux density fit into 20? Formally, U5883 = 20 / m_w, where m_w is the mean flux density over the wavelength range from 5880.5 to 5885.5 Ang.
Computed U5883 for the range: 10.3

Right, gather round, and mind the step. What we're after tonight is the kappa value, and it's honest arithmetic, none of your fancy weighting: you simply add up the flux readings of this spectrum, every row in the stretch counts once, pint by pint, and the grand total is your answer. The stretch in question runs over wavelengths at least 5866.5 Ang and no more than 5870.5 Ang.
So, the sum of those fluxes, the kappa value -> 8.0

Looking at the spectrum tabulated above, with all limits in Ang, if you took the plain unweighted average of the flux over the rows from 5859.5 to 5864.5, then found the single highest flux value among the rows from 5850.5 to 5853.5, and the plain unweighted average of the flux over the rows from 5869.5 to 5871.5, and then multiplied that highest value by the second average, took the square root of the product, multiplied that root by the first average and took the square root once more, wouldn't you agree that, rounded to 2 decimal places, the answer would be 2.09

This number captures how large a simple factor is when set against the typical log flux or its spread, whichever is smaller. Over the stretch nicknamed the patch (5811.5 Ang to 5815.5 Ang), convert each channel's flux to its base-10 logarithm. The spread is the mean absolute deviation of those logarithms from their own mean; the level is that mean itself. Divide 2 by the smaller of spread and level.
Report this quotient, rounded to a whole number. 53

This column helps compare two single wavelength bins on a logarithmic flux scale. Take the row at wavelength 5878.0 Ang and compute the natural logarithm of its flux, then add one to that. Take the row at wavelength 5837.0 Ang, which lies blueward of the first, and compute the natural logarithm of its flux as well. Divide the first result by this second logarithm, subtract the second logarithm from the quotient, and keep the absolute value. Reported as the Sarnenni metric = 0.55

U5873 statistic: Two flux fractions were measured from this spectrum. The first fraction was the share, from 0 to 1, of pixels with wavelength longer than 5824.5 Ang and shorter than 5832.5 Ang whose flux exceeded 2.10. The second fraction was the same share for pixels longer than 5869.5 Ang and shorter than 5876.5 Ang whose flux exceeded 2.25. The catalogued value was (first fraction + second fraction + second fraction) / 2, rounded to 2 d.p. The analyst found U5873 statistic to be 0.80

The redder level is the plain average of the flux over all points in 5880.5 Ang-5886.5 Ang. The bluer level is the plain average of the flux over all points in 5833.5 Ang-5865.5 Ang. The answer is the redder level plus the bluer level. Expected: 3.96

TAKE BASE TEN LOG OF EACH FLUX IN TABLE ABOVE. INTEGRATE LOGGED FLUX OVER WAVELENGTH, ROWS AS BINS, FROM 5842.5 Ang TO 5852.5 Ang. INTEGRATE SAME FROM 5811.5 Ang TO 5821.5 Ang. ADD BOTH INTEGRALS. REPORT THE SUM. 5.59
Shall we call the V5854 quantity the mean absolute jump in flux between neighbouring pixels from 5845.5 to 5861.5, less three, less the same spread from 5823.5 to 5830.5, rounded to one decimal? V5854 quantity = -3.7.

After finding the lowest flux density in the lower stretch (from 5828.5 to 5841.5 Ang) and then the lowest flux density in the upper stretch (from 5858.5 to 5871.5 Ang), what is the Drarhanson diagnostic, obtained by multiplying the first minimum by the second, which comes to 1.31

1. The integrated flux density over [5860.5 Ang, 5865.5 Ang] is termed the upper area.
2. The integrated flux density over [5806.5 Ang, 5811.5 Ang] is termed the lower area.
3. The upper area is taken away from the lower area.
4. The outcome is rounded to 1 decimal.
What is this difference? 0.9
